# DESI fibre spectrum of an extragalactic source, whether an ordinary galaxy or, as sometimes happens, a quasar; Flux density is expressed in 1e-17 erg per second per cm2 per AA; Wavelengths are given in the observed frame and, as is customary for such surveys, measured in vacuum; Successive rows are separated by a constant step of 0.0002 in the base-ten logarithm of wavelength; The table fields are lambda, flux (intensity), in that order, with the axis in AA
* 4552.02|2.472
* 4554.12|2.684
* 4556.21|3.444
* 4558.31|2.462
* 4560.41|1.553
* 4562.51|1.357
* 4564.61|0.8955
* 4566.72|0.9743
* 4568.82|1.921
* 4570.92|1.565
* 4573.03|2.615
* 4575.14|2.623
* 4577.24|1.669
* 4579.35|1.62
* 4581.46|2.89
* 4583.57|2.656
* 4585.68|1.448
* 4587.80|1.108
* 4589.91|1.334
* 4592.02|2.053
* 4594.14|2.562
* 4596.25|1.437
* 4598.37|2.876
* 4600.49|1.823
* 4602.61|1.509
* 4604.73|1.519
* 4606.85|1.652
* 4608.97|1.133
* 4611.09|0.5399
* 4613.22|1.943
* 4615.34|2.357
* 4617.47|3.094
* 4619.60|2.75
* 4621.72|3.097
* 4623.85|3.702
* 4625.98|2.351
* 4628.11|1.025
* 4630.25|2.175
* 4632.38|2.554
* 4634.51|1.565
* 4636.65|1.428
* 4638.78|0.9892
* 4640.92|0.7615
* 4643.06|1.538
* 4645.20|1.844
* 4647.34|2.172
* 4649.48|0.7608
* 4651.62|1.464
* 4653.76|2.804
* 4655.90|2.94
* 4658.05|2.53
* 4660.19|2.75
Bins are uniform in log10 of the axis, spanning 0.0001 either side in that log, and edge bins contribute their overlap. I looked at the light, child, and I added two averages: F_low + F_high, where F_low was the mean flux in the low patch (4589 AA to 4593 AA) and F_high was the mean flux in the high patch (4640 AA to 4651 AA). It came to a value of 3.1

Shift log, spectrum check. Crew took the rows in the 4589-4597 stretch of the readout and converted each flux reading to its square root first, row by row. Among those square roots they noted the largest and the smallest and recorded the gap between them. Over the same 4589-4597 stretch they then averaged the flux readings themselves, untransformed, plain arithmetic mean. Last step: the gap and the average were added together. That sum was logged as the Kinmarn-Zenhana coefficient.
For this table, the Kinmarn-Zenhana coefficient 2.3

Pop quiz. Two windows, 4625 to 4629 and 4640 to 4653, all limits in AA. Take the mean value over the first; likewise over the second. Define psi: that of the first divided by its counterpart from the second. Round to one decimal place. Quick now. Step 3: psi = 1.2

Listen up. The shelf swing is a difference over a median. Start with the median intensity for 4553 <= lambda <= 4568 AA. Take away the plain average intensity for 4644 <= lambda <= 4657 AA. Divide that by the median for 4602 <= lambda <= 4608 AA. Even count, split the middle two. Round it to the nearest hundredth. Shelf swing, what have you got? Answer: -0.29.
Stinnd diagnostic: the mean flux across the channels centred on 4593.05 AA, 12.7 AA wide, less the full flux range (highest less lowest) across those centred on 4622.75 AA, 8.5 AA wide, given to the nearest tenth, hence 0.5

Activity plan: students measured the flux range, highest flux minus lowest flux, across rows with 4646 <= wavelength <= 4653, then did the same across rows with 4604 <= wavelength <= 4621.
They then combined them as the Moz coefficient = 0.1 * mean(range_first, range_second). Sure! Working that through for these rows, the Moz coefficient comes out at 0.20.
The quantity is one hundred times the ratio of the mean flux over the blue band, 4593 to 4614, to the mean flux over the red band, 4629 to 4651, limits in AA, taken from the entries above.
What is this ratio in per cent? 108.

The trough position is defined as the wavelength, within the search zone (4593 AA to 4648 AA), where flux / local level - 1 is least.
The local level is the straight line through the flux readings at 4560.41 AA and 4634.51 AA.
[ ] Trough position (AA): 4611.09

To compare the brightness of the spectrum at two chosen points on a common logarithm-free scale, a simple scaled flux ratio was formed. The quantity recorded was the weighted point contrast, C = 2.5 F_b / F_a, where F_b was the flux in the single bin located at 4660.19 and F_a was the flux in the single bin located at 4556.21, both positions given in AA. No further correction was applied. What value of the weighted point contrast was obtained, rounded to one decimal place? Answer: 2.0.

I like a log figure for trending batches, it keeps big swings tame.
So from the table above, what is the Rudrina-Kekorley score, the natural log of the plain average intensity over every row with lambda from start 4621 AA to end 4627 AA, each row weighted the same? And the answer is 1.12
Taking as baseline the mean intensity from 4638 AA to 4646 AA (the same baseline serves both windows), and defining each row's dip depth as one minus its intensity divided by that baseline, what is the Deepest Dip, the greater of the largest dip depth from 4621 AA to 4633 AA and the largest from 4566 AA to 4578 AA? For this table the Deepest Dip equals 0.24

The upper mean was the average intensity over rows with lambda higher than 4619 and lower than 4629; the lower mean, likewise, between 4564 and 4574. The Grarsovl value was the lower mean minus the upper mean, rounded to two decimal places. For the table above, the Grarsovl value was -0.99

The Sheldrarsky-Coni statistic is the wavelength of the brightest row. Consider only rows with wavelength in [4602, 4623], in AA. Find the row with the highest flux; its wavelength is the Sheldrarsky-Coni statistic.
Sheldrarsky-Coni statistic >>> 4621.72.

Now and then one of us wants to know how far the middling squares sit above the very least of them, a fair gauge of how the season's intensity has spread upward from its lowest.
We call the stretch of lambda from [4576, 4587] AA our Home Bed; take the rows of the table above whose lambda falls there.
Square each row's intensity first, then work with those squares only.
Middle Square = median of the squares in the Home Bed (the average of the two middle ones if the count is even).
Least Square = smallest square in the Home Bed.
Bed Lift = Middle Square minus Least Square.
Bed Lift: 1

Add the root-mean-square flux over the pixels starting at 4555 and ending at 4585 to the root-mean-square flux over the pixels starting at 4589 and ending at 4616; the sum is 4.0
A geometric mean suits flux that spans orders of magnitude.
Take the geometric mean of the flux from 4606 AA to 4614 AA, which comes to 1.2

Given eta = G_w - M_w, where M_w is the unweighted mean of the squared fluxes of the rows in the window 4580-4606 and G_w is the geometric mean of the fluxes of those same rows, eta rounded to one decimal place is -2.3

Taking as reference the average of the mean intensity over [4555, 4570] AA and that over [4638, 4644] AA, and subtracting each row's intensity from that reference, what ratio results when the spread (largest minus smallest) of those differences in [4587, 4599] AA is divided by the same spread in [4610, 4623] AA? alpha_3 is 0.69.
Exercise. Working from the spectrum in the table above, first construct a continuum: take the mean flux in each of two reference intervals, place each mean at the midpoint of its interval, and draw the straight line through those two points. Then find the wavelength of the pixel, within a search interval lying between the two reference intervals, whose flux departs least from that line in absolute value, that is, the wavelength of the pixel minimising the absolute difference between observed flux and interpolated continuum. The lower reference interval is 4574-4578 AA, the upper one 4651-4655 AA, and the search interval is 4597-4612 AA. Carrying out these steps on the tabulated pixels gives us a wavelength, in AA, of 4600.49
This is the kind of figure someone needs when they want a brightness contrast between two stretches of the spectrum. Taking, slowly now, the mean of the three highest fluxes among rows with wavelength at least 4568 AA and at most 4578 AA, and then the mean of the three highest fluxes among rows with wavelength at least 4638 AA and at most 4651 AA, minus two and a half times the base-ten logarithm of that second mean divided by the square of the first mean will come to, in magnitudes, 1.22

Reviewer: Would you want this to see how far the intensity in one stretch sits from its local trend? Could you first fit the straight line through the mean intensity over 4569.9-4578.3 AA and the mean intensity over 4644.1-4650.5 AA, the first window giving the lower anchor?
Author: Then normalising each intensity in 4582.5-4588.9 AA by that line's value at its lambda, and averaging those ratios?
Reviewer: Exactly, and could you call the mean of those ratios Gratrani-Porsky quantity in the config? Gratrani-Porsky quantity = 0.9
